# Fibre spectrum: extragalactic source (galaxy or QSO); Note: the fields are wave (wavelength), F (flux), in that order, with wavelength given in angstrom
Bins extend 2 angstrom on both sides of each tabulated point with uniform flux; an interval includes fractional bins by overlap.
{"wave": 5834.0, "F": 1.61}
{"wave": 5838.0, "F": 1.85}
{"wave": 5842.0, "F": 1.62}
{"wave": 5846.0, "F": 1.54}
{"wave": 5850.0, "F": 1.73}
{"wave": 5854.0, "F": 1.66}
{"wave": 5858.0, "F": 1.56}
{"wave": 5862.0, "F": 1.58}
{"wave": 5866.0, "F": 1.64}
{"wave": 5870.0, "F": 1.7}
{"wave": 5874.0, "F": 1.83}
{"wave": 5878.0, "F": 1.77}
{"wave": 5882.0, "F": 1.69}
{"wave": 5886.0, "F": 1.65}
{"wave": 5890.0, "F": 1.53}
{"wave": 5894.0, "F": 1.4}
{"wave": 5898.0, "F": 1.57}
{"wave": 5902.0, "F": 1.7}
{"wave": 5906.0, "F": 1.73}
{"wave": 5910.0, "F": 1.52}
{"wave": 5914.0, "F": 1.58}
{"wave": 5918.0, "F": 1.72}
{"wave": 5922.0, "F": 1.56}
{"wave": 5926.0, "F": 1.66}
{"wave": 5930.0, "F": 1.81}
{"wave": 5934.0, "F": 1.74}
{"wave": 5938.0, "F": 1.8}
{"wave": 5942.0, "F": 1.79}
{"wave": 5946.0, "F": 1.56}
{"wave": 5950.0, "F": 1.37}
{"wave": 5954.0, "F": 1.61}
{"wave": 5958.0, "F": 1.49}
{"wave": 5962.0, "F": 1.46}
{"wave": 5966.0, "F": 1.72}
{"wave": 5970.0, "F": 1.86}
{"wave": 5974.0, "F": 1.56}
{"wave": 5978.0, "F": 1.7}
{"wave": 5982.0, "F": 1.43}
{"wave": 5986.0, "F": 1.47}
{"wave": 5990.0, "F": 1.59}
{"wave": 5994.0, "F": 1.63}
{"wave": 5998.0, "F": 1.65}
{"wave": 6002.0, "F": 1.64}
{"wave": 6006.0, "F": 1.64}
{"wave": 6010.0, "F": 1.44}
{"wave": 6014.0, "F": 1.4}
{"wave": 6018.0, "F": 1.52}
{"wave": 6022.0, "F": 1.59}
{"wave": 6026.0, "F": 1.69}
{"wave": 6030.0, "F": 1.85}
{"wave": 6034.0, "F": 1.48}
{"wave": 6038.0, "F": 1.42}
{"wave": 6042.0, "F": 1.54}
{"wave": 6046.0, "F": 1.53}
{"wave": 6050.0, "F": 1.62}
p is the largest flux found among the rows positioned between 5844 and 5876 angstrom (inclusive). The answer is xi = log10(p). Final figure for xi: 0.262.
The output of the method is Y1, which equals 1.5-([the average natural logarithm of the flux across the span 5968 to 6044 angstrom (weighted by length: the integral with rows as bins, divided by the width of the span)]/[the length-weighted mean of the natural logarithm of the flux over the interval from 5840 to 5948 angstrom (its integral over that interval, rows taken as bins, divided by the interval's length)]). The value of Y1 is 0.59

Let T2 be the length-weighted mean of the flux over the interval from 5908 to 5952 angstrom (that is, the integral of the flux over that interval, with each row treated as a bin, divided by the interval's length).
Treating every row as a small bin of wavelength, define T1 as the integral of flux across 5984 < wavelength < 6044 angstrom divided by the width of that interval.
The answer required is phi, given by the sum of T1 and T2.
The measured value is 3.22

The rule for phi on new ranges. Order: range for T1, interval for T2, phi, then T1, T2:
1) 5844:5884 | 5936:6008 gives 3.28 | 1.670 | 1.61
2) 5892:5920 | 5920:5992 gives 3.22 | 1.603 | 1.62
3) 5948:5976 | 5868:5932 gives 3.23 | 1.581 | 1.65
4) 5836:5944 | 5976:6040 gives 3.24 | 1.664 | 1.57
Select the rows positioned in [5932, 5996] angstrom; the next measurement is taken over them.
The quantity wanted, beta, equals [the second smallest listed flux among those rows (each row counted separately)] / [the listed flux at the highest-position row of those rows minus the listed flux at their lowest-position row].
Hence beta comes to -13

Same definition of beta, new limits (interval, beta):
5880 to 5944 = 15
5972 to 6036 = -18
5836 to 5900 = -5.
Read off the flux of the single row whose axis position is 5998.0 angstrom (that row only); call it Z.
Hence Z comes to 1.65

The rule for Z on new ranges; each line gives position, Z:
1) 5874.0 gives 1.83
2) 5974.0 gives 1.56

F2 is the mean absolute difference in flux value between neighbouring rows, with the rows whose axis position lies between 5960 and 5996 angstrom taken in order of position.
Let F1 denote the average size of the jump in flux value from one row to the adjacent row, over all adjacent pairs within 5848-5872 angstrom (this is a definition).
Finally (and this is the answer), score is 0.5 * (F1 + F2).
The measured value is 0.113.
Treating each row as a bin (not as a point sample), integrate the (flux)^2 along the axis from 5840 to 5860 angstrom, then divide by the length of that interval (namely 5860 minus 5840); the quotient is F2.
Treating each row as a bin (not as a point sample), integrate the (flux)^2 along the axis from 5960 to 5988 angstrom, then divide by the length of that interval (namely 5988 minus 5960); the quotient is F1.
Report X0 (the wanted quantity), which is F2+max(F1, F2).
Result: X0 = 5.27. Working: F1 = 2.58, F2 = 2.64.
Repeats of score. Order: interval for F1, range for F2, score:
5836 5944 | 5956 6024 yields 0.107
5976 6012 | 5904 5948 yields 0.103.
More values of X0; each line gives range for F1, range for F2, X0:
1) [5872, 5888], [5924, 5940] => 6.15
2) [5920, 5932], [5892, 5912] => 5.35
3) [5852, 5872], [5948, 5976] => 5.18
